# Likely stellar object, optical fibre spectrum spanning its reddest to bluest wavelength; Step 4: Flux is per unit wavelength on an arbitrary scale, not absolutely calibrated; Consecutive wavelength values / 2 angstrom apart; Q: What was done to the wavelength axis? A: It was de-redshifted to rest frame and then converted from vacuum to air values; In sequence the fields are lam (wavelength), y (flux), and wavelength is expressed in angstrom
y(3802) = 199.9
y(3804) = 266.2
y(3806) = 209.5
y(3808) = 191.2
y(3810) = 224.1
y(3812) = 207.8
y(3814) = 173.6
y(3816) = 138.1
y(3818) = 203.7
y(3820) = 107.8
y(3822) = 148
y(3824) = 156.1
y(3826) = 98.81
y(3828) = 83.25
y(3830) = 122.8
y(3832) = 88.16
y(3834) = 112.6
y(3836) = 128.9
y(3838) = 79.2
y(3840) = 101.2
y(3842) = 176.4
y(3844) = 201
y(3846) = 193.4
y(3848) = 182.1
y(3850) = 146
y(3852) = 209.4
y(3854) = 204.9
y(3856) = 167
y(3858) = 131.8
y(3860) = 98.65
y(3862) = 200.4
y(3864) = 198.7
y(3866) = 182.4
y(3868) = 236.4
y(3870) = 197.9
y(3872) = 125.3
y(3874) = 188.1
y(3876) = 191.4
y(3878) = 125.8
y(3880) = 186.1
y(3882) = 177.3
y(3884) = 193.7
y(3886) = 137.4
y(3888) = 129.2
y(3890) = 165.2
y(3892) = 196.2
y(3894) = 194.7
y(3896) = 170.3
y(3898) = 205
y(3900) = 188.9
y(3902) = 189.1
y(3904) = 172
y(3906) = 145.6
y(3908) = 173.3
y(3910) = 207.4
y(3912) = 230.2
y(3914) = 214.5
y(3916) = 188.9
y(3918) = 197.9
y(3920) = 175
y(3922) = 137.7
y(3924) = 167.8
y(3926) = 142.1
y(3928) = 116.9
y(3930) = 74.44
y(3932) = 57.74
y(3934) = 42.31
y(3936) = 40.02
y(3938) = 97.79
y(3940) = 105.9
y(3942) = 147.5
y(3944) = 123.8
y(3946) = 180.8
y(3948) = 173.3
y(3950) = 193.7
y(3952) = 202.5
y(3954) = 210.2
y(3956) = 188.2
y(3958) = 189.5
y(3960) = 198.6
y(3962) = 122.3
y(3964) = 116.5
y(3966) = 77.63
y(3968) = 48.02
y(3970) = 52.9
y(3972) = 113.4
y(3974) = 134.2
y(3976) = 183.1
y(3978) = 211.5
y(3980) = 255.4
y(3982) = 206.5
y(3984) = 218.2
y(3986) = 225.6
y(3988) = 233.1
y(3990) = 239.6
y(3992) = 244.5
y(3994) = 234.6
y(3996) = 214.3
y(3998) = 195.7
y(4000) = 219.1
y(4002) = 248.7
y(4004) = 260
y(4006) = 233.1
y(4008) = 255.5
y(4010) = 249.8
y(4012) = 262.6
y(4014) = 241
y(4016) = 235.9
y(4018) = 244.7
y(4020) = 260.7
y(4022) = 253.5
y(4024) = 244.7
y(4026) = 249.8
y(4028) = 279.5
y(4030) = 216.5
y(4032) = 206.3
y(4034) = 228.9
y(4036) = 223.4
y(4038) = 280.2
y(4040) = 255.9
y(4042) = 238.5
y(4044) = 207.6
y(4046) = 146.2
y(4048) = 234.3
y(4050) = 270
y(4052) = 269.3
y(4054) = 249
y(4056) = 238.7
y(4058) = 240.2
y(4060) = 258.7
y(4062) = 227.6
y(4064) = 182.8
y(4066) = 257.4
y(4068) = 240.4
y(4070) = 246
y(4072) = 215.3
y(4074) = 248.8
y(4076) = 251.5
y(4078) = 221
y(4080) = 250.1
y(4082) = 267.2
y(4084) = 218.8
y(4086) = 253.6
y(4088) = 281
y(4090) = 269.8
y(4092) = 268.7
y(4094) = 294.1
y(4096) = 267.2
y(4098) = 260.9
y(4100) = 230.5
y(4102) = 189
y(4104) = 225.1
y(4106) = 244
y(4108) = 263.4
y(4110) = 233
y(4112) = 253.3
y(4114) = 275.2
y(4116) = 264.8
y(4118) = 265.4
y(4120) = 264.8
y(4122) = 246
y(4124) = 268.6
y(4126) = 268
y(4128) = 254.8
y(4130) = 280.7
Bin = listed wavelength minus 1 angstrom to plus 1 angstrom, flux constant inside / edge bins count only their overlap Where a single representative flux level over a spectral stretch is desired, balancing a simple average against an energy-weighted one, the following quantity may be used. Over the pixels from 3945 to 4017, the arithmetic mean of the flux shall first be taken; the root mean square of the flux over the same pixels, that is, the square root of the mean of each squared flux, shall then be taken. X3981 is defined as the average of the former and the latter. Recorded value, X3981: 200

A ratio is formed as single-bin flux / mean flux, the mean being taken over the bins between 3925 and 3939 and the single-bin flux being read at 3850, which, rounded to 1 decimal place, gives 1.8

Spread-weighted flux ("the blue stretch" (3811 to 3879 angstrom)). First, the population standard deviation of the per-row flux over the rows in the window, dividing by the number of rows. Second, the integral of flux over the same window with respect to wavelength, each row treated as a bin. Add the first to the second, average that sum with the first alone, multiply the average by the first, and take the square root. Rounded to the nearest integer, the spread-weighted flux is 483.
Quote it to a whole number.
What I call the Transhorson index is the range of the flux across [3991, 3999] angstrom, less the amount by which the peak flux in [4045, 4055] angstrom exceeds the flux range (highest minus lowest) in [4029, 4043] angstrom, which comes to -147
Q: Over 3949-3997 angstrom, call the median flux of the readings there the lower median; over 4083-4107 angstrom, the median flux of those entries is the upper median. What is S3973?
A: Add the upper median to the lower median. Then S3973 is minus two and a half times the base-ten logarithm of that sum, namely -6.65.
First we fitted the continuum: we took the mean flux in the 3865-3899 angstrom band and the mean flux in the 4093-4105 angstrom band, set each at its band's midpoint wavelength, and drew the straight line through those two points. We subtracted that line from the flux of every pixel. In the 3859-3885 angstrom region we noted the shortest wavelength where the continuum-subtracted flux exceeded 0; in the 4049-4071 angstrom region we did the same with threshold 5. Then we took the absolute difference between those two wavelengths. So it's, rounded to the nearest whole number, 188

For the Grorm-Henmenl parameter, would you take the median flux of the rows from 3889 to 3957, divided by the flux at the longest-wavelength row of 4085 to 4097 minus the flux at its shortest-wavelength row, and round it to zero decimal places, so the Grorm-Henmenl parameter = 13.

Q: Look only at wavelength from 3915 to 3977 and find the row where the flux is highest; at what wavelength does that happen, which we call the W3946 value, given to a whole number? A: 3954 angstrom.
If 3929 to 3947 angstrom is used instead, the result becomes 3946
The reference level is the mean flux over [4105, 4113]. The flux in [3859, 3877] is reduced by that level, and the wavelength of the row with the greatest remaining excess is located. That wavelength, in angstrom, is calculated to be 3868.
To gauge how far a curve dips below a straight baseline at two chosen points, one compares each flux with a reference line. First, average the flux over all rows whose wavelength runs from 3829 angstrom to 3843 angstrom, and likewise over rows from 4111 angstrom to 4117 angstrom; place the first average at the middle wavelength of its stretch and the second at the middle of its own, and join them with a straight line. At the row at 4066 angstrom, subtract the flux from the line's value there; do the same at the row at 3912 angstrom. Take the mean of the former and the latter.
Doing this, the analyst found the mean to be -46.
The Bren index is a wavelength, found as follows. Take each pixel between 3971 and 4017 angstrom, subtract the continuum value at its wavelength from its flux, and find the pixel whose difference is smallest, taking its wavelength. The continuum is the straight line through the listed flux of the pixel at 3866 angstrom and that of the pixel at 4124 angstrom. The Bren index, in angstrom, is 3972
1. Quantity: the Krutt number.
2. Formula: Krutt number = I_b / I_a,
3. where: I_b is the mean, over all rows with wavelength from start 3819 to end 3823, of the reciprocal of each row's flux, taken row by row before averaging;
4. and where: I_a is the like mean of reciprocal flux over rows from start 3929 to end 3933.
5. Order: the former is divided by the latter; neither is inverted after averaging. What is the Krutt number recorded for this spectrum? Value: 0.52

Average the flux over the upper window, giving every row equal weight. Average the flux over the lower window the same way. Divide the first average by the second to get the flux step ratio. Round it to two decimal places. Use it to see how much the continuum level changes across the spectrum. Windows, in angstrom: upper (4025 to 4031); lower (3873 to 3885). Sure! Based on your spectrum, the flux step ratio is 1.40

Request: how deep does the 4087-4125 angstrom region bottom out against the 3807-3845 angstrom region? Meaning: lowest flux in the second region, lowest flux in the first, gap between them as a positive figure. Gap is 110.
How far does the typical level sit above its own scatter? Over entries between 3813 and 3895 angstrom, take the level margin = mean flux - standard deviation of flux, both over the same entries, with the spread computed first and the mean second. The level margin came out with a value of 117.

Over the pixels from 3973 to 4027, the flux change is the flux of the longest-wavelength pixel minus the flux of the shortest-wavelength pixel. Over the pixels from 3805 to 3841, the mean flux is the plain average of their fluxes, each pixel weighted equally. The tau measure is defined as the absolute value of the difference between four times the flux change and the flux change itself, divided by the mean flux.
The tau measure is 2.4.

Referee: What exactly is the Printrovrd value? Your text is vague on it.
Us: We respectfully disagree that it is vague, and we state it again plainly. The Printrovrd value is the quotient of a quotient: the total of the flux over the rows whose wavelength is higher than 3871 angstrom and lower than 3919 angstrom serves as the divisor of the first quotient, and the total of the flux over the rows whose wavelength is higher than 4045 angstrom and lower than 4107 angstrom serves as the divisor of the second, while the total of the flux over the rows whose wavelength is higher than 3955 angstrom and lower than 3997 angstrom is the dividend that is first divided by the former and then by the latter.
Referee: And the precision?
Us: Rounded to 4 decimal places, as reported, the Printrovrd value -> 0.0001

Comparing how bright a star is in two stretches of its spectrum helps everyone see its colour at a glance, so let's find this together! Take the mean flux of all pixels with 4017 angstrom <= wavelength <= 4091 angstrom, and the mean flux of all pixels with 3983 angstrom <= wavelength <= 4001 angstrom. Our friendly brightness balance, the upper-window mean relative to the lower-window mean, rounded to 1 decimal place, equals 1.1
